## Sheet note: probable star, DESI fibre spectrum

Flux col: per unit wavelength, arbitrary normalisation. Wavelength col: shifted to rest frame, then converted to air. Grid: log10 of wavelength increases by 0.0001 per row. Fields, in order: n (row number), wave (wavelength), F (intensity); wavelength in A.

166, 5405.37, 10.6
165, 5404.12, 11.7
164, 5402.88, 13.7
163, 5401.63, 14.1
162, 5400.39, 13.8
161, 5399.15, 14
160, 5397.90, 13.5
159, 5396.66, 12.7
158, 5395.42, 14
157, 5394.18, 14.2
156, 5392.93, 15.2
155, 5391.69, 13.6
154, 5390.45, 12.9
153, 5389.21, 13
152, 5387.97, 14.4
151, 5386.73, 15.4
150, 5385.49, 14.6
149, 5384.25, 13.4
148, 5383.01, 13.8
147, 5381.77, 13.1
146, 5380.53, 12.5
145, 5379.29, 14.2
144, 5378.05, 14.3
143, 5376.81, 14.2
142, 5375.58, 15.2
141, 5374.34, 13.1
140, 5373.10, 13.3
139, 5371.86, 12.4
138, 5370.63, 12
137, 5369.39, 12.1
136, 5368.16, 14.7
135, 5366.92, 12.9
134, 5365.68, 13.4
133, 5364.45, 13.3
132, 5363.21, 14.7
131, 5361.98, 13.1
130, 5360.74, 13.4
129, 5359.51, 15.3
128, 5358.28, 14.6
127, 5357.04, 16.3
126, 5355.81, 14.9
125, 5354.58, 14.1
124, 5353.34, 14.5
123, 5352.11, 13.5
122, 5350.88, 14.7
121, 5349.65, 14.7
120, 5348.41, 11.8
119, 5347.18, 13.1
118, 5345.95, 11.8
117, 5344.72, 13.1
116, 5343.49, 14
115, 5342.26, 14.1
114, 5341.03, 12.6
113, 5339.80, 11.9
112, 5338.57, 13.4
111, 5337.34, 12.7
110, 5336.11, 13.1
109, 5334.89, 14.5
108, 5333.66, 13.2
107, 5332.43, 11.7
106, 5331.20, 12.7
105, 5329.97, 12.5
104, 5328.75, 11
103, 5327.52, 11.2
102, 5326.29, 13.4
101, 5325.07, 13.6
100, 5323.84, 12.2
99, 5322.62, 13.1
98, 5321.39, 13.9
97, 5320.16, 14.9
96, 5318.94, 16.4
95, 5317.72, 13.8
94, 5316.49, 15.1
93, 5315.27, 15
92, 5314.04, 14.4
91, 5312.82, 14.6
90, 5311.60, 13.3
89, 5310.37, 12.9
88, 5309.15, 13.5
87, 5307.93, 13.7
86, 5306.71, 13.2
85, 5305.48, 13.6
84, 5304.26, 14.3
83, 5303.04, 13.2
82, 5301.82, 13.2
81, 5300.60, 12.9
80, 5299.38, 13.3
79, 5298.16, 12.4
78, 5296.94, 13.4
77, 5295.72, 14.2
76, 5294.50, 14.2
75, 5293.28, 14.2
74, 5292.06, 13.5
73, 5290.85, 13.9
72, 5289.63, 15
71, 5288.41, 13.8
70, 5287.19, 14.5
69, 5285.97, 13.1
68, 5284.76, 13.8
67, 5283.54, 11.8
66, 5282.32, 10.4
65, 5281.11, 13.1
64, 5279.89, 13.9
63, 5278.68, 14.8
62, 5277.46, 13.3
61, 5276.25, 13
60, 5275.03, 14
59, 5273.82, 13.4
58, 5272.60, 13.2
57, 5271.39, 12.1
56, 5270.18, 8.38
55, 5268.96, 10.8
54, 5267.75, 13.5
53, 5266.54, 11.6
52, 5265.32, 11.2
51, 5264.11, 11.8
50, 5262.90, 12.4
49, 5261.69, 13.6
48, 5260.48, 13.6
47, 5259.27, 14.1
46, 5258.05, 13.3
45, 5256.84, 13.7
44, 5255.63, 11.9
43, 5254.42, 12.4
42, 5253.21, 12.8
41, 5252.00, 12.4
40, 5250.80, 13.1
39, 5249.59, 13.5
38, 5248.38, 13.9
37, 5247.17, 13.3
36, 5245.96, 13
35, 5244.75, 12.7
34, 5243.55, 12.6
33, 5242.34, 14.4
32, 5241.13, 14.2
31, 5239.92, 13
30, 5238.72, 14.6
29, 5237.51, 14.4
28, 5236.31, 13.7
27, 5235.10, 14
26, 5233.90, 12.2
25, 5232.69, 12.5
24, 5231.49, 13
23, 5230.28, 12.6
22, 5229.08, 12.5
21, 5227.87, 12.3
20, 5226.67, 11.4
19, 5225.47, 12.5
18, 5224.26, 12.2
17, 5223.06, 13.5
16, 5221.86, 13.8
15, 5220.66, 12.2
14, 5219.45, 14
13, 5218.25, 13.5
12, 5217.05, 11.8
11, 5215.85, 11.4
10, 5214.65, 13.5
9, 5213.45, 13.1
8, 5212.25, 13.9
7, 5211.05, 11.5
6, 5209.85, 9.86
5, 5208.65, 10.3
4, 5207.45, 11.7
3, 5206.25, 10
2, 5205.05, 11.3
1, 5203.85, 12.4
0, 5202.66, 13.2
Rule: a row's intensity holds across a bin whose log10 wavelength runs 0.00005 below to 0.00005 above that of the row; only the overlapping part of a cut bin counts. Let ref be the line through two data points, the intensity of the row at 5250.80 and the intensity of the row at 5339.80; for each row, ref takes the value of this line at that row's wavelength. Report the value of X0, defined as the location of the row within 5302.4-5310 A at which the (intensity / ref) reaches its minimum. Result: 5303.04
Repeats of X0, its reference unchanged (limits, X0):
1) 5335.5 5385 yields 5345.95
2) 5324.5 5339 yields 5328.75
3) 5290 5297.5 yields 5296.94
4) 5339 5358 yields 5345.95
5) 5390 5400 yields 5396.66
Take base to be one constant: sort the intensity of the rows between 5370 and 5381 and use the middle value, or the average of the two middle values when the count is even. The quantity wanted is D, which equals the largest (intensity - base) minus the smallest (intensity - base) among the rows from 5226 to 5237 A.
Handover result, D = 2.6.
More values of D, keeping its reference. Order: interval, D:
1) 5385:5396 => 2.5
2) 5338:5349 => 2.3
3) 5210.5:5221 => 2.6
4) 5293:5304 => 1.8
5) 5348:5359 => 4.5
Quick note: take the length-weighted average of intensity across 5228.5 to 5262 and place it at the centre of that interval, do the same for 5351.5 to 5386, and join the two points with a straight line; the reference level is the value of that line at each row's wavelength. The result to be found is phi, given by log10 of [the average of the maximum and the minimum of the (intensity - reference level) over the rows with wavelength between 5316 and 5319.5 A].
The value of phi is 0.18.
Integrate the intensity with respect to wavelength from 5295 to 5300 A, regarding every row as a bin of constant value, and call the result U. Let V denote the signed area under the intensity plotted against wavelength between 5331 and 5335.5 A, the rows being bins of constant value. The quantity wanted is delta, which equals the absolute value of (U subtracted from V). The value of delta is 8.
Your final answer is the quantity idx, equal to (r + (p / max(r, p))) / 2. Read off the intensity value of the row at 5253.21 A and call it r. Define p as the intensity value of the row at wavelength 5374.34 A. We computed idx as 6.9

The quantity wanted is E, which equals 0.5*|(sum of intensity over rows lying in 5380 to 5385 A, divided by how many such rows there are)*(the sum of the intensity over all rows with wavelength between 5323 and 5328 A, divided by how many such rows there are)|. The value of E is 83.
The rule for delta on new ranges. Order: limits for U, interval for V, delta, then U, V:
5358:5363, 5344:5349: 8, 71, 62.5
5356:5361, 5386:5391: 5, 75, 69.8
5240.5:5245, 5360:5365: 7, 61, 68.3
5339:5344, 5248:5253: 0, 66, 65.9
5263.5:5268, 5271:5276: 12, 54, 66.0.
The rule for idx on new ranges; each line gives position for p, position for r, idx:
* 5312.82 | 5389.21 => 7.0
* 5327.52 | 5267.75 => 7.2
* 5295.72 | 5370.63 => 6.5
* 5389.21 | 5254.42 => 6.7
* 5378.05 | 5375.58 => 8.1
